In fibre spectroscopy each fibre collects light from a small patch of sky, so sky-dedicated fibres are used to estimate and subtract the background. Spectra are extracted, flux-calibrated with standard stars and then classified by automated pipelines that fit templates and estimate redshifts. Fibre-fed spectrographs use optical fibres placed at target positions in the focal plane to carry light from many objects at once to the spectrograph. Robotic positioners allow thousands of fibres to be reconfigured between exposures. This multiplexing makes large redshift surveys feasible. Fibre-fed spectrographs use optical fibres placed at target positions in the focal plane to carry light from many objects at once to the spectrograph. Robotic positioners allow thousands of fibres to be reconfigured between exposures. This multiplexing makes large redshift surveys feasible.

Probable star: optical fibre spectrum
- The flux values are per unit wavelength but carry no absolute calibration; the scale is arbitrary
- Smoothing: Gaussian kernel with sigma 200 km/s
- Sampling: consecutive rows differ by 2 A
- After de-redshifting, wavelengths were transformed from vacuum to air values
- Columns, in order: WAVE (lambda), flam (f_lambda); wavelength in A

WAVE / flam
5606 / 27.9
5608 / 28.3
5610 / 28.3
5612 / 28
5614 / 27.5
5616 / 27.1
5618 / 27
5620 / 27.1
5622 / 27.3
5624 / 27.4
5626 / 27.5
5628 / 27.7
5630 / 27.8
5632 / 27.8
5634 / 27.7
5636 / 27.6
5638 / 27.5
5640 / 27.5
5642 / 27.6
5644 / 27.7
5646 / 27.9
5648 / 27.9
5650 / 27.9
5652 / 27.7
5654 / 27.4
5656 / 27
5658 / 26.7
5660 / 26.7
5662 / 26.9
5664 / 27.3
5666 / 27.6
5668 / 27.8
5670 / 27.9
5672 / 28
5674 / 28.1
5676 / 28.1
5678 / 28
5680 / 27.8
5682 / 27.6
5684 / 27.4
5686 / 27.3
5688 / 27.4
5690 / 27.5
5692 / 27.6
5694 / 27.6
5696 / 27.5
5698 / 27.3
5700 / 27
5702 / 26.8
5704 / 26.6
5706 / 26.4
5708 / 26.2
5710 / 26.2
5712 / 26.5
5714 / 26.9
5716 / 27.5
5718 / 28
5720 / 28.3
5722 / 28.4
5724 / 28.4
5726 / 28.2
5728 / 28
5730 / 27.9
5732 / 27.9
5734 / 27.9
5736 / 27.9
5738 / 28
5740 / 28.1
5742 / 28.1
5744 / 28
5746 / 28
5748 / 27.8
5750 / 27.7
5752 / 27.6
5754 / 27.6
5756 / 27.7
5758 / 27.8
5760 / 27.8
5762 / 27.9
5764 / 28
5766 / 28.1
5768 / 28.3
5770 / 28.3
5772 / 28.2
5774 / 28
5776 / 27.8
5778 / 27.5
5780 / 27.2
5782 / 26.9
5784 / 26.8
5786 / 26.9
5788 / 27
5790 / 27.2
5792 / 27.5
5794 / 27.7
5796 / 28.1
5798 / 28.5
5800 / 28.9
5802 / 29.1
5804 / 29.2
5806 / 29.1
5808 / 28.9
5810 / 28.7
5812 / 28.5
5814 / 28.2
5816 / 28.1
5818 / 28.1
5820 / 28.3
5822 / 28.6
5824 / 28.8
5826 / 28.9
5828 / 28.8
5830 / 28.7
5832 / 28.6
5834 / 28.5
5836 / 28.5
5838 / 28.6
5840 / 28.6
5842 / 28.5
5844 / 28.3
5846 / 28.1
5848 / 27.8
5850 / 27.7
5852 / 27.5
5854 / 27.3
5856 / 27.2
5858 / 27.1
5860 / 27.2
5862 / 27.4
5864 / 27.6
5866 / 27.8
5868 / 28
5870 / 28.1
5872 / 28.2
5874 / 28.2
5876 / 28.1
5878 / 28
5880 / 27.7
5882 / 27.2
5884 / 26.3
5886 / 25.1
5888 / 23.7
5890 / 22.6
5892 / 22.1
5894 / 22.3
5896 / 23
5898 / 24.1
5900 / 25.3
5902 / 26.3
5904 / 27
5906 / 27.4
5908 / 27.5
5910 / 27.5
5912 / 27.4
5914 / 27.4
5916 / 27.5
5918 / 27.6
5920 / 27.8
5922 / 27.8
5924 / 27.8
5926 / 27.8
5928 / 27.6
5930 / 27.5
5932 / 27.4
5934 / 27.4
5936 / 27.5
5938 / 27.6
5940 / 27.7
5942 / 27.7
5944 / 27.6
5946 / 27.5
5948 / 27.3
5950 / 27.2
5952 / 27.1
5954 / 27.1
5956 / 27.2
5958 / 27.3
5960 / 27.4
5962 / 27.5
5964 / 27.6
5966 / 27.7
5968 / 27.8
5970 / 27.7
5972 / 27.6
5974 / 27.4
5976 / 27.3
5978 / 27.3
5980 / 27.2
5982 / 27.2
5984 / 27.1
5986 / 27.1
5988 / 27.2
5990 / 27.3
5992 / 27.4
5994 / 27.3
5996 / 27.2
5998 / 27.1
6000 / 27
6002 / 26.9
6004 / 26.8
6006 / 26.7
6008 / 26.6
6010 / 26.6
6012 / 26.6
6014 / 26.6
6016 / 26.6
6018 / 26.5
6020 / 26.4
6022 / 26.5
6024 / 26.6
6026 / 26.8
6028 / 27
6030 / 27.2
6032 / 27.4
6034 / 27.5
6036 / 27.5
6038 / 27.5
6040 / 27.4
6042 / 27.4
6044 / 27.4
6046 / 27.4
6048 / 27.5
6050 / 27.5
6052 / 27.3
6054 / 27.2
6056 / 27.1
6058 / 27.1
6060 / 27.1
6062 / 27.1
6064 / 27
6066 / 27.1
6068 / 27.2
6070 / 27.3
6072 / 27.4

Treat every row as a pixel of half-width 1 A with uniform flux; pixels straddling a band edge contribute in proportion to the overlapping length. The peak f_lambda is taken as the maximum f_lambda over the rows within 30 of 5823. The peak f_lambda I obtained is 29.2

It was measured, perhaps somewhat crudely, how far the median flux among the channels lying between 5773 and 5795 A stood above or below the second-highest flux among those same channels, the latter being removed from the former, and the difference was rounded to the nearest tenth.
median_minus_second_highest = -0.6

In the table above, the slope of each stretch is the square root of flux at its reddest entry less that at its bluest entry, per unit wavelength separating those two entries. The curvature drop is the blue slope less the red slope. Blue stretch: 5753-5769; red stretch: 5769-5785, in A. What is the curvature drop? 0.015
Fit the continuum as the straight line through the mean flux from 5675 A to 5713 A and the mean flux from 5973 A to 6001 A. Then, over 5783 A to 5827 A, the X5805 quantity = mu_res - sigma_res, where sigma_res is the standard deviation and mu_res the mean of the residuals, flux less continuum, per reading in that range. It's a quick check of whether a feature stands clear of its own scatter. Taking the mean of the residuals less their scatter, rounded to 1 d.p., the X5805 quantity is 0.3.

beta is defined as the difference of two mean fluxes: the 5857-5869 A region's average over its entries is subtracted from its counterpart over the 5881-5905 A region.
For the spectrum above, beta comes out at -2.93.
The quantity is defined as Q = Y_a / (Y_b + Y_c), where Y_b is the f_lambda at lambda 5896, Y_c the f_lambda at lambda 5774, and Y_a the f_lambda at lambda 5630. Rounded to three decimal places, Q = 0.545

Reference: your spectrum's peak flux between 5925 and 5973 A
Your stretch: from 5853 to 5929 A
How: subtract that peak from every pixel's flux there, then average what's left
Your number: -1.1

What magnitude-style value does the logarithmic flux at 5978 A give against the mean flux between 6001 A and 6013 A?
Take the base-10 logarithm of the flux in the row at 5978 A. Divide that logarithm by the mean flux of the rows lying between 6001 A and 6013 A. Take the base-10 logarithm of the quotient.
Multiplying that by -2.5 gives 3.17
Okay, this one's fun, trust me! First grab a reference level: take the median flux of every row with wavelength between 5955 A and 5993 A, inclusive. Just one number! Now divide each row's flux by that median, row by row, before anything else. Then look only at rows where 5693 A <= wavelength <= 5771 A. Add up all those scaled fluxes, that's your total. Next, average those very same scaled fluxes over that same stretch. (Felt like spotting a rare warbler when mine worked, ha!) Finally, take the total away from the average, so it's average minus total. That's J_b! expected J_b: -38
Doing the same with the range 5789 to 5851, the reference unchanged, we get -31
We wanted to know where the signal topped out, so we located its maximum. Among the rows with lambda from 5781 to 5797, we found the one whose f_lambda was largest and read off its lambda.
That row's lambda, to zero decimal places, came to 5796 A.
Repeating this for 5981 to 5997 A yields 5992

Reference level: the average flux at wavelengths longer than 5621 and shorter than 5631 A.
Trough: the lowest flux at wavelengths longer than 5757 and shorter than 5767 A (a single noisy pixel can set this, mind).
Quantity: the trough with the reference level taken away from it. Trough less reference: 0.3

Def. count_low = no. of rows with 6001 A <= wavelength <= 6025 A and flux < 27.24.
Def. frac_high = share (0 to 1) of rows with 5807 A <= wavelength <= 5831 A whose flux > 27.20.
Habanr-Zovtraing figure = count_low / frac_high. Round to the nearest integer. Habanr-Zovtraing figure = 12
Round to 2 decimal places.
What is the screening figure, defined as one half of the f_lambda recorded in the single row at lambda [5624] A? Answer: 13.70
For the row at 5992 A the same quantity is 13.70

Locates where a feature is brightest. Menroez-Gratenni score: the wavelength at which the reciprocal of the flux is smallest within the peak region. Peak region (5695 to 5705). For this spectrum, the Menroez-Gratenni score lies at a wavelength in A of 5696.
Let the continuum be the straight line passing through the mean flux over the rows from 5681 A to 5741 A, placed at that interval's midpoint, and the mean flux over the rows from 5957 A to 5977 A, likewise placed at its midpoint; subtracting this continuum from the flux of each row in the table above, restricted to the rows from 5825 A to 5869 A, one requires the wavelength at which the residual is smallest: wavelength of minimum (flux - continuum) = 5858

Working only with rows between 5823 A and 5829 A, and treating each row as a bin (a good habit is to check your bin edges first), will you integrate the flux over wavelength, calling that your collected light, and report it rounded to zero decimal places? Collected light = 173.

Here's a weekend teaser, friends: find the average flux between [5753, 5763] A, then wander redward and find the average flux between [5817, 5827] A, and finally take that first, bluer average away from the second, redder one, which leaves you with 0.78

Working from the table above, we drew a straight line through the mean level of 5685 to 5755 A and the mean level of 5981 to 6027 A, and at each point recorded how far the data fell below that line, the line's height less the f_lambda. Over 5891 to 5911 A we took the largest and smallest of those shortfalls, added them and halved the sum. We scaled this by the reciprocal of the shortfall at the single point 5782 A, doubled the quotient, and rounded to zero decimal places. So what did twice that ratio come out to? 9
